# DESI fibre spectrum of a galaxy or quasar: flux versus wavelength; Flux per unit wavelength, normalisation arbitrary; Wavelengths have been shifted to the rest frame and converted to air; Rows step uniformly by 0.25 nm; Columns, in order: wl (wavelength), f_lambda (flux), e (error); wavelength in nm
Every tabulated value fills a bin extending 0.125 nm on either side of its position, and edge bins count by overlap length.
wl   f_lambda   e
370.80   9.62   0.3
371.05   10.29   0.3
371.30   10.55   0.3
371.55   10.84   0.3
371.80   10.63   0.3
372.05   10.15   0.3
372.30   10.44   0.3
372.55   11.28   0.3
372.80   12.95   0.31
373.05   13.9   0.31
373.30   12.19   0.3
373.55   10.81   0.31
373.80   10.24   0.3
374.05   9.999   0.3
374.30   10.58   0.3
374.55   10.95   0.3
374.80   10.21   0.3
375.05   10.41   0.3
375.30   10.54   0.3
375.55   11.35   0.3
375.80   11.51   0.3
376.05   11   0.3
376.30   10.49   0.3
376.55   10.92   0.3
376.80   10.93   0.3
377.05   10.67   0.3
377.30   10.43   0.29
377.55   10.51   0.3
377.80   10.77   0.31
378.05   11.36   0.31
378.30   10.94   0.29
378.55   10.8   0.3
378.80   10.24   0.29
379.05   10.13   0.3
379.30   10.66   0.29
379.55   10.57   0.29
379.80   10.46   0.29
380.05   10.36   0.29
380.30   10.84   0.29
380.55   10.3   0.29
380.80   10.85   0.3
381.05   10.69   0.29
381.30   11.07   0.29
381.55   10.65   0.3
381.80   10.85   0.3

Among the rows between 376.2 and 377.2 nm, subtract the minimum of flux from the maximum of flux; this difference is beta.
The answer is 0.44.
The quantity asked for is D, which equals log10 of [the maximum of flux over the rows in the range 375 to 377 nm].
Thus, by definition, 1.06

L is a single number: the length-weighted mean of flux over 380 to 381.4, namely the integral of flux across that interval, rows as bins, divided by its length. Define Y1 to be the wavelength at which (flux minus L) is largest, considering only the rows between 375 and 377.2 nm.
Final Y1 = 375.80 nm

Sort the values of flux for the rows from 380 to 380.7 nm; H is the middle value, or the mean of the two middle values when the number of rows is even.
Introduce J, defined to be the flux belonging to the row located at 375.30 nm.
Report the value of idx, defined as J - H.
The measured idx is 0.2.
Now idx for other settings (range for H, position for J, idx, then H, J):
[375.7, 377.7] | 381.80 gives 0.1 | 10.8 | 10.85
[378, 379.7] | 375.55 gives 0.7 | 10.7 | 11.35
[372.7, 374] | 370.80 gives -2.6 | 12.2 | 9.62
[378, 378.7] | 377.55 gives -0.4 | 10.9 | 10.51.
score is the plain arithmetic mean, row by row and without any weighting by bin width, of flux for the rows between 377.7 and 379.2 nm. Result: 10.7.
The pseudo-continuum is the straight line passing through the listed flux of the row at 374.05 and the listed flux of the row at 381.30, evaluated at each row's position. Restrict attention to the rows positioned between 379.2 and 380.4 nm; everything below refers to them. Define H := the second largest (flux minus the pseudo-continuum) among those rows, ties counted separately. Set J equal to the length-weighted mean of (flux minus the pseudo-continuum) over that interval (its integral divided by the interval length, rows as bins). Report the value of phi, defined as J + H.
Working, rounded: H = -0.1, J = -0.3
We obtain 0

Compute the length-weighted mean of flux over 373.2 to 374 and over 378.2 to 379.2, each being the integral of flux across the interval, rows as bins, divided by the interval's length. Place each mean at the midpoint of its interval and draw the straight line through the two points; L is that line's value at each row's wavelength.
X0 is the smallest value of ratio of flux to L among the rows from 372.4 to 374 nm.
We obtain 0.937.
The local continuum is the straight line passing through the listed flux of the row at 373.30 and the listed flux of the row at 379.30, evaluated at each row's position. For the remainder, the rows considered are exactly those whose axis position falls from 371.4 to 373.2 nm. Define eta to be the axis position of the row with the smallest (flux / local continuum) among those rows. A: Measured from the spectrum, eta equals 372.05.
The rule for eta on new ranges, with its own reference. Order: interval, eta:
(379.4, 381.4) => 380.05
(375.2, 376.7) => 375.30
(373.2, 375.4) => 374.05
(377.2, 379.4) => 377.30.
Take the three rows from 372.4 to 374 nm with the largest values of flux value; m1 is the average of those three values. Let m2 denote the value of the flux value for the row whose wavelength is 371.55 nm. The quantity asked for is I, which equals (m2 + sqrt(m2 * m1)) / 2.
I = 11.4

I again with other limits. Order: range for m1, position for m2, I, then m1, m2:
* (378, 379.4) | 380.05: 10.5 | 11.0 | 10.36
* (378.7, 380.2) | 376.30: 10.5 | 10.6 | 10.49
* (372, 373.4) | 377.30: 11.0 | 13.0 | 10.43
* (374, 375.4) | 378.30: 10.9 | 10.7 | 10.94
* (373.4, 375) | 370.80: 9.9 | 10.8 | 9.62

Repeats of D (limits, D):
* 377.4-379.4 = 1.06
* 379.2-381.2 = 1.04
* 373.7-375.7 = 1.05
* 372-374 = 1.14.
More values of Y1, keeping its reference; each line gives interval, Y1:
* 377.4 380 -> 378.05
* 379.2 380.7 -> 380.30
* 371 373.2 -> 373.05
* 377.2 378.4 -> 378.05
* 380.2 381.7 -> 381.30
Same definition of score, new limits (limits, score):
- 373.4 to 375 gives 10.5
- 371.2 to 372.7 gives 10.6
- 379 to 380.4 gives 10.5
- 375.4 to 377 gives 11.0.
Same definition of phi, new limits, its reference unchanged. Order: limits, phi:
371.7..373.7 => 5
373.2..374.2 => 2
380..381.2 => 0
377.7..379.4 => 0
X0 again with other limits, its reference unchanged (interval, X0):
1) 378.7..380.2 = 0.966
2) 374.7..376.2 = 0.942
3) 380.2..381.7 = 0.994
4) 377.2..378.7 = 0.981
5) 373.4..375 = 0.917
